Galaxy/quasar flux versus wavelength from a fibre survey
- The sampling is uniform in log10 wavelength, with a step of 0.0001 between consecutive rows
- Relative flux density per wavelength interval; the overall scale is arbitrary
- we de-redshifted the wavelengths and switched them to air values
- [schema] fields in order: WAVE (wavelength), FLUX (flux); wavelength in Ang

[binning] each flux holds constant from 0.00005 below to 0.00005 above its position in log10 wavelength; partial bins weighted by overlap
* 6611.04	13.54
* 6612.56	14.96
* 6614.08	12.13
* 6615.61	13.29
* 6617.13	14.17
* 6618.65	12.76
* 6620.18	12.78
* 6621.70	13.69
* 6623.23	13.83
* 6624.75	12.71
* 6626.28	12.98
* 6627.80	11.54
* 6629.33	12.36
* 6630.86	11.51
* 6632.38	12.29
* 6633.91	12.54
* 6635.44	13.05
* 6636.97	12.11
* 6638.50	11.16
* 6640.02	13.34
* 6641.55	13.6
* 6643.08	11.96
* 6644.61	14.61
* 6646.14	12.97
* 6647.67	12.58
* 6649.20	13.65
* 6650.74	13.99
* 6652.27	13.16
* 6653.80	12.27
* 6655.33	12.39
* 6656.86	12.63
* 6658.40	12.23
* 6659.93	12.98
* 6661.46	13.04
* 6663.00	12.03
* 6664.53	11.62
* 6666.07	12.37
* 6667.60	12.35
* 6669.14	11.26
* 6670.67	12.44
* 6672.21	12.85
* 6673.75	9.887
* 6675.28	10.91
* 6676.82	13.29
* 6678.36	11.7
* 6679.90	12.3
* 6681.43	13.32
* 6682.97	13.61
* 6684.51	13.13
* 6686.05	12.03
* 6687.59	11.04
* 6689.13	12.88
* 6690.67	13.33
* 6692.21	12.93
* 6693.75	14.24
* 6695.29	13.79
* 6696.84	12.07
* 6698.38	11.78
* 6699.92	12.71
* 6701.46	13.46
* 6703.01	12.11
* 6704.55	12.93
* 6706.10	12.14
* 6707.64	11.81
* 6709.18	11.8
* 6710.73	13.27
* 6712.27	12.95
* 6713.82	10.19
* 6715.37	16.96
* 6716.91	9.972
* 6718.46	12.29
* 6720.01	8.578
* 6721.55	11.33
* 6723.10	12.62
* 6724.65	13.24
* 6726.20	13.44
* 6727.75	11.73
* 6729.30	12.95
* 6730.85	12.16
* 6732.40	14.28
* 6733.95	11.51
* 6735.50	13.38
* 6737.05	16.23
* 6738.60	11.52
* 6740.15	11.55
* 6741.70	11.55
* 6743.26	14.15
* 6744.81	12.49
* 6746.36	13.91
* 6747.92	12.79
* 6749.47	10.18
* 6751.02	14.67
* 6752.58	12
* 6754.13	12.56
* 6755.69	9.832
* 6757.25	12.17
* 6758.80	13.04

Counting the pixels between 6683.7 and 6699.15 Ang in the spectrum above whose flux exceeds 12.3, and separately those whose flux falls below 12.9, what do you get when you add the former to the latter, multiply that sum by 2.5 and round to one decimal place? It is 27.5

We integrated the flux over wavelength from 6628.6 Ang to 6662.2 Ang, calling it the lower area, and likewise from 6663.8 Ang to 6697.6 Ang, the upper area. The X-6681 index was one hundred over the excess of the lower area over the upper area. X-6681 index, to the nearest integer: 12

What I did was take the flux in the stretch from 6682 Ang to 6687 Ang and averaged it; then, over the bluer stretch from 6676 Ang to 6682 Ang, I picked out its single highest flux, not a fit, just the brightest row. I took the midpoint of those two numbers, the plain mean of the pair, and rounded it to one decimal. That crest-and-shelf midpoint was 13.1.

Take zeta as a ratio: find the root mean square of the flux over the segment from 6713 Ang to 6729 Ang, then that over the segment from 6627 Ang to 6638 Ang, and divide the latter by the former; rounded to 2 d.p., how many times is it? 1.00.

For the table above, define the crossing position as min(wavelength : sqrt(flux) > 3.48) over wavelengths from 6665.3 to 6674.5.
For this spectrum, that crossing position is 6666.07 Ang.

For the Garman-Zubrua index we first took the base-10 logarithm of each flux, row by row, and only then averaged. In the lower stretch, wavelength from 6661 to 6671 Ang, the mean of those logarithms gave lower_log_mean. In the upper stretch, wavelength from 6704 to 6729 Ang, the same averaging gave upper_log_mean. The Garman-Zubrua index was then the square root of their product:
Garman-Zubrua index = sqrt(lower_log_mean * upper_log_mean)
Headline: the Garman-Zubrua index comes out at 1.08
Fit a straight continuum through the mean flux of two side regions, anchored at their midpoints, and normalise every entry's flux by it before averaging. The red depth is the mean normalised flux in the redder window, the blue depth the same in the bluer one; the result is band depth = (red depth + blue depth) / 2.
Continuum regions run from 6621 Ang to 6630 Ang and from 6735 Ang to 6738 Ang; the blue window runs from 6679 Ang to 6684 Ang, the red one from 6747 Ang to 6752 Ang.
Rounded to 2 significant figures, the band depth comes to 0.89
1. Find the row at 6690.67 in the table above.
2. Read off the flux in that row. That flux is 13.33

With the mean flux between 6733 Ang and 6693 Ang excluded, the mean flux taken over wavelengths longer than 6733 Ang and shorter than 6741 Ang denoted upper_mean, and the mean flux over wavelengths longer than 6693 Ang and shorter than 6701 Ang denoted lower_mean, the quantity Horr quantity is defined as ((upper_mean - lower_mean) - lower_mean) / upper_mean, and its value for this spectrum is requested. -1.01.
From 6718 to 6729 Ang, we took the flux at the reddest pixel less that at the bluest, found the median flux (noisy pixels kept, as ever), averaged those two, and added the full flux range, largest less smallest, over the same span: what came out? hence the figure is 10.7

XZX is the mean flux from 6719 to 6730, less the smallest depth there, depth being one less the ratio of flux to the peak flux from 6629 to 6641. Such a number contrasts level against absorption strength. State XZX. 12.0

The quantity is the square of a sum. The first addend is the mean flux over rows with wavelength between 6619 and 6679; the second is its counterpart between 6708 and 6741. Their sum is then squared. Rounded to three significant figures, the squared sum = 625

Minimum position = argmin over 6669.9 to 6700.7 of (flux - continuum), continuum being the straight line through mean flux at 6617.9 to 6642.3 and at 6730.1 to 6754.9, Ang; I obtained 6673.75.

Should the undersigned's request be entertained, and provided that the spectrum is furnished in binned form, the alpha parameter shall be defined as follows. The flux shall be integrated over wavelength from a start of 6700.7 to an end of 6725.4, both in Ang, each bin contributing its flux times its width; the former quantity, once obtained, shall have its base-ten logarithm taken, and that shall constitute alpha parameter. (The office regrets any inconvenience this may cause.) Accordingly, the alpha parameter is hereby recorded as 2.48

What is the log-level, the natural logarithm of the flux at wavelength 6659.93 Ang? 2.56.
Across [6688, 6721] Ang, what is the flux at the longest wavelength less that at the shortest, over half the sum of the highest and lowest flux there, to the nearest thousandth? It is -0.337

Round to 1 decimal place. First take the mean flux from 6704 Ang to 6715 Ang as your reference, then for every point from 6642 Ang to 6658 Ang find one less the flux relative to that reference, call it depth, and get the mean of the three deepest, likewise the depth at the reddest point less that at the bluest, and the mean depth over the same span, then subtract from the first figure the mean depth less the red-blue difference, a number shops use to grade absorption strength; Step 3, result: 0.0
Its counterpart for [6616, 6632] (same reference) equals 0.3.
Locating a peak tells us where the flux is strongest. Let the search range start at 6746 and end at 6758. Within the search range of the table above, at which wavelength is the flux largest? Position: 6751.02 Ang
